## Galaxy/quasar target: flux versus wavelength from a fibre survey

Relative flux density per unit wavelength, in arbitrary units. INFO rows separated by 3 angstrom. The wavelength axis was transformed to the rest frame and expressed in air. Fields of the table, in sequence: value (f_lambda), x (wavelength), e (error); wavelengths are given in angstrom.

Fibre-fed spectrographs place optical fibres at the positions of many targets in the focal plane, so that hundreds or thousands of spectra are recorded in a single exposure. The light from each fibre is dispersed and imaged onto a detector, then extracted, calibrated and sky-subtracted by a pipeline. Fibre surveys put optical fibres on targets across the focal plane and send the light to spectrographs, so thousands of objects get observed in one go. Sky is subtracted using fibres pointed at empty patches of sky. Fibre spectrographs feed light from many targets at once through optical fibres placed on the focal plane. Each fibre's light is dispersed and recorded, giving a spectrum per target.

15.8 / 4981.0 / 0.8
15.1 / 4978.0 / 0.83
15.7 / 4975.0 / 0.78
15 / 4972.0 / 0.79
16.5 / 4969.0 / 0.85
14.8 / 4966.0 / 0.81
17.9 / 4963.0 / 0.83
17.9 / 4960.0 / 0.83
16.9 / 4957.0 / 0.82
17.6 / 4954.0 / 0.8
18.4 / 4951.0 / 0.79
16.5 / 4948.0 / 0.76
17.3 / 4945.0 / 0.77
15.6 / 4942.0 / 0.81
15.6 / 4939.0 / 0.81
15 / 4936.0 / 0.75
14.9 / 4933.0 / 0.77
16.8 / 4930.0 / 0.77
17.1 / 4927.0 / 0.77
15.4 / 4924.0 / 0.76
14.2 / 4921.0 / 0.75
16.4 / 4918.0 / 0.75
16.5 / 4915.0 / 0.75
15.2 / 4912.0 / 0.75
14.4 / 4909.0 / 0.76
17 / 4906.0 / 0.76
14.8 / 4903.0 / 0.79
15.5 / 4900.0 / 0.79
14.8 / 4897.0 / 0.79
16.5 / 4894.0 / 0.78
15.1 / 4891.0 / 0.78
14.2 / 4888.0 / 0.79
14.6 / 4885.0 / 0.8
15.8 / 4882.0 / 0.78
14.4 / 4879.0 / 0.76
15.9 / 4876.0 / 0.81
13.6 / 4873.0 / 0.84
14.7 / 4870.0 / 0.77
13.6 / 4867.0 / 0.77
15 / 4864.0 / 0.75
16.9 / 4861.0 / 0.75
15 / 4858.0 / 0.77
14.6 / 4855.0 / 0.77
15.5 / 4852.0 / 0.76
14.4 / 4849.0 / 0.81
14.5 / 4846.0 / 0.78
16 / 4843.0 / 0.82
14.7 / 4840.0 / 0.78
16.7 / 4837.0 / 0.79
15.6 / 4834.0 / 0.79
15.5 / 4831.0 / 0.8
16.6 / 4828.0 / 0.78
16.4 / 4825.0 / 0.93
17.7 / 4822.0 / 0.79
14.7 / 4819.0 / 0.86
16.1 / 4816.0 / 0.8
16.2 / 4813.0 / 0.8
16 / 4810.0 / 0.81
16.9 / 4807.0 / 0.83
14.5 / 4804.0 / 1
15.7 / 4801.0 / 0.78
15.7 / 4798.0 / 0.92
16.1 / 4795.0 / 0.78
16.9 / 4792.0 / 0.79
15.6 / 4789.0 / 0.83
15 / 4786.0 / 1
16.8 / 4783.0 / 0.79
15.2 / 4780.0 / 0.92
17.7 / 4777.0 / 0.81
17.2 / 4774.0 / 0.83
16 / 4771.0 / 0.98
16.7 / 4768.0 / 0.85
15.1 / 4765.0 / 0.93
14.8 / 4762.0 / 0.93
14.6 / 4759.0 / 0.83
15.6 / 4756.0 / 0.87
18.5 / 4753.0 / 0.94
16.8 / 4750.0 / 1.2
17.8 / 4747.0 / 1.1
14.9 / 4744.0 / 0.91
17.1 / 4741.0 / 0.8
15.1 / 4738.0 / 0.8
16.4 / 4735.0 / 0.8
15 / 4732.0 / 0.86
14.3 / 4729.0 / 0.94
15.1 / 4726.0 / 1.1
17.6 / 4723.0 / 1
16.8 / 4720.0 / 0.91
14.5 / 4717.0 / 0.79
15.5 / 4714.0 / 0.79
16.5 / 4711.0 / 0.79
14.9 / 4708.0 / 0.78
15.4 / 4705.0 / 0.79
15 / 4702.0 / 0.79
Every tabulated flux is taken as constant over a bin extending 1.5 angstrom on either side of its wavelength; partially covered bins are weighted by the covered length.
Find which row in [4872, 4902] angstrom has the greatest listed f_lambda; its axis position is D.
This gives 4894.0 angstrom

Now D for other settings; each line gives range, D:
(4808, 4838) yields 4822.0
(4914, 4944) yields 4927.0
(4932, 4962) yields 4951.0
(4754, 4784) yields 4777.0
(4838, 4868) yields 4861.0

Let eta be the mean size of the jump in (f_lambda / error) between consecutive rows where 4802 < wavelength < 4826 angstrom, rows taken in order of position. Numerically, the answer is 2.9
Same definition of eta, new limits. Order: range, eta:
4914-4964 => 1.2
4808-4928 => 1.9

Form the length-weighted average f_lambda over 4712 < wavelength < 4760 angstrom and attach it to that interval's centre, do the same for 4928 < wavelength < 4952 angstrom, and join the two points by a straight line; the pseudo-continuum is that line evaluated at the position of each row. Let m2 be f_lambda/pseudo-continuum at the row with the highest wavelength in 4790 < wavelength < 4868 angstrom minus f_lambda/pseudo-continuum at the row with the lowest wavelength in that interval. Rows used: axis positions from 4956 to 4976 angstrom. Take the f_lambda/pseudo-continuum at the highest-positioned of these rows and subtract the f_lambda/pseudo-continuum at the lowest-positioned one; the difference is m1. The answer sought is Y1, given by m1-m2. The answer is 0.14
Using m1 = -0.08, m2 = -0.21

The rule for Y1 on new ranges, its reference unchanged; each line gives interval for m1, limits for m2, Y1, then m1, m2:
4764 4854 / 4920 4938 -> -0.03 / 0.02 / 0.05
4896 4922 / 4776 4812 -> 0.07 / -0.04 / -0.11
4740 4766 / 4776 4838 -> -0.06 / -0.13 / -0.07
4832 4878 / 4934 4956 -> -0.14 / 0.02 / 0.16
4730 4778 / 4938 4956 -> 0.04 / 0.17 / 0.12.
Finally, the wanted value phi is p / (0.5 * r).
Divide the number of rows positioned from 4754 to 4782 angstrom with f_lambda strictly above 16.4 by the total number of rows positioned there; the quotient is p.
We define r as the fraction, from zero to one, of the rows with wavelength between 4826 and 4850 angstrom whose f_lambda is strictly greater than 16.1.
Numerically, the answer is 2.67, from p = 0.33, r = 0.25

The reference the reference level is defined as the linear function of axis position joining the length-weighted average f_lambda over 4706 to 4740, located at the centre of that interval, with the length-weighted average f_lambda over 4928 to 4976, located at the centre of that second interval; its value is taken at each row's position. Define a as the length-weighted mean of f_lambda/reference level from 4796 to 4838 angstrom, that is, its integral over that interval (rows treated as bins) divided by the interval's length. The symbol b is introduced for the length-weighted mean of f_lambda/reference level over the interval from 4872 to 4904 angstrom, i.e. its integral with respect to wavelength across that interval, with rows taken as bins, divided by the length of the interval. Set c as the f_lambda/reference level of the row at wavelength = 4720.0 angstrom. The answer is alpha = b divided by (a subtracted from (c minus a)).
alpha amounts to -1.00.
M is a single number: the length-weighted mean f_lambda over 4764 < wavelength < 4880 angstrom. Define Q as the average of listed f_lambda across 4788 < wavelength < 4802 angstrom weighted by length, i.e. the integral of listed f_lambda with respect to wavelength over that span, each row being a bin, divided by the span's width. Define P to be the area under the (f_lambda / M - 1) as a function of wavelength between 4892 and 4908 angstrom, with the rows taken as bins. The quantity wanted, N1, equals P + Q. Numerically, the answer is 16.0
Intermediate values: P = 0.0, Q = 16.0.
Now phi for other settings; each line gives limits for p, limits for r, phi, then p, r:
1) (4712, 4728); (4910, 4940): 2.00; 0.40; 0.40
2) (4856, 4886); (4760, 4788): 0.45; 0.10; 0.44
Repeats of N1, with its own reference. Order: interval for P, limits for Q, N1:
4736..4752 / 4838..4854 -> 15.8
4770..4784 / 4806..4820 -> 16.8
